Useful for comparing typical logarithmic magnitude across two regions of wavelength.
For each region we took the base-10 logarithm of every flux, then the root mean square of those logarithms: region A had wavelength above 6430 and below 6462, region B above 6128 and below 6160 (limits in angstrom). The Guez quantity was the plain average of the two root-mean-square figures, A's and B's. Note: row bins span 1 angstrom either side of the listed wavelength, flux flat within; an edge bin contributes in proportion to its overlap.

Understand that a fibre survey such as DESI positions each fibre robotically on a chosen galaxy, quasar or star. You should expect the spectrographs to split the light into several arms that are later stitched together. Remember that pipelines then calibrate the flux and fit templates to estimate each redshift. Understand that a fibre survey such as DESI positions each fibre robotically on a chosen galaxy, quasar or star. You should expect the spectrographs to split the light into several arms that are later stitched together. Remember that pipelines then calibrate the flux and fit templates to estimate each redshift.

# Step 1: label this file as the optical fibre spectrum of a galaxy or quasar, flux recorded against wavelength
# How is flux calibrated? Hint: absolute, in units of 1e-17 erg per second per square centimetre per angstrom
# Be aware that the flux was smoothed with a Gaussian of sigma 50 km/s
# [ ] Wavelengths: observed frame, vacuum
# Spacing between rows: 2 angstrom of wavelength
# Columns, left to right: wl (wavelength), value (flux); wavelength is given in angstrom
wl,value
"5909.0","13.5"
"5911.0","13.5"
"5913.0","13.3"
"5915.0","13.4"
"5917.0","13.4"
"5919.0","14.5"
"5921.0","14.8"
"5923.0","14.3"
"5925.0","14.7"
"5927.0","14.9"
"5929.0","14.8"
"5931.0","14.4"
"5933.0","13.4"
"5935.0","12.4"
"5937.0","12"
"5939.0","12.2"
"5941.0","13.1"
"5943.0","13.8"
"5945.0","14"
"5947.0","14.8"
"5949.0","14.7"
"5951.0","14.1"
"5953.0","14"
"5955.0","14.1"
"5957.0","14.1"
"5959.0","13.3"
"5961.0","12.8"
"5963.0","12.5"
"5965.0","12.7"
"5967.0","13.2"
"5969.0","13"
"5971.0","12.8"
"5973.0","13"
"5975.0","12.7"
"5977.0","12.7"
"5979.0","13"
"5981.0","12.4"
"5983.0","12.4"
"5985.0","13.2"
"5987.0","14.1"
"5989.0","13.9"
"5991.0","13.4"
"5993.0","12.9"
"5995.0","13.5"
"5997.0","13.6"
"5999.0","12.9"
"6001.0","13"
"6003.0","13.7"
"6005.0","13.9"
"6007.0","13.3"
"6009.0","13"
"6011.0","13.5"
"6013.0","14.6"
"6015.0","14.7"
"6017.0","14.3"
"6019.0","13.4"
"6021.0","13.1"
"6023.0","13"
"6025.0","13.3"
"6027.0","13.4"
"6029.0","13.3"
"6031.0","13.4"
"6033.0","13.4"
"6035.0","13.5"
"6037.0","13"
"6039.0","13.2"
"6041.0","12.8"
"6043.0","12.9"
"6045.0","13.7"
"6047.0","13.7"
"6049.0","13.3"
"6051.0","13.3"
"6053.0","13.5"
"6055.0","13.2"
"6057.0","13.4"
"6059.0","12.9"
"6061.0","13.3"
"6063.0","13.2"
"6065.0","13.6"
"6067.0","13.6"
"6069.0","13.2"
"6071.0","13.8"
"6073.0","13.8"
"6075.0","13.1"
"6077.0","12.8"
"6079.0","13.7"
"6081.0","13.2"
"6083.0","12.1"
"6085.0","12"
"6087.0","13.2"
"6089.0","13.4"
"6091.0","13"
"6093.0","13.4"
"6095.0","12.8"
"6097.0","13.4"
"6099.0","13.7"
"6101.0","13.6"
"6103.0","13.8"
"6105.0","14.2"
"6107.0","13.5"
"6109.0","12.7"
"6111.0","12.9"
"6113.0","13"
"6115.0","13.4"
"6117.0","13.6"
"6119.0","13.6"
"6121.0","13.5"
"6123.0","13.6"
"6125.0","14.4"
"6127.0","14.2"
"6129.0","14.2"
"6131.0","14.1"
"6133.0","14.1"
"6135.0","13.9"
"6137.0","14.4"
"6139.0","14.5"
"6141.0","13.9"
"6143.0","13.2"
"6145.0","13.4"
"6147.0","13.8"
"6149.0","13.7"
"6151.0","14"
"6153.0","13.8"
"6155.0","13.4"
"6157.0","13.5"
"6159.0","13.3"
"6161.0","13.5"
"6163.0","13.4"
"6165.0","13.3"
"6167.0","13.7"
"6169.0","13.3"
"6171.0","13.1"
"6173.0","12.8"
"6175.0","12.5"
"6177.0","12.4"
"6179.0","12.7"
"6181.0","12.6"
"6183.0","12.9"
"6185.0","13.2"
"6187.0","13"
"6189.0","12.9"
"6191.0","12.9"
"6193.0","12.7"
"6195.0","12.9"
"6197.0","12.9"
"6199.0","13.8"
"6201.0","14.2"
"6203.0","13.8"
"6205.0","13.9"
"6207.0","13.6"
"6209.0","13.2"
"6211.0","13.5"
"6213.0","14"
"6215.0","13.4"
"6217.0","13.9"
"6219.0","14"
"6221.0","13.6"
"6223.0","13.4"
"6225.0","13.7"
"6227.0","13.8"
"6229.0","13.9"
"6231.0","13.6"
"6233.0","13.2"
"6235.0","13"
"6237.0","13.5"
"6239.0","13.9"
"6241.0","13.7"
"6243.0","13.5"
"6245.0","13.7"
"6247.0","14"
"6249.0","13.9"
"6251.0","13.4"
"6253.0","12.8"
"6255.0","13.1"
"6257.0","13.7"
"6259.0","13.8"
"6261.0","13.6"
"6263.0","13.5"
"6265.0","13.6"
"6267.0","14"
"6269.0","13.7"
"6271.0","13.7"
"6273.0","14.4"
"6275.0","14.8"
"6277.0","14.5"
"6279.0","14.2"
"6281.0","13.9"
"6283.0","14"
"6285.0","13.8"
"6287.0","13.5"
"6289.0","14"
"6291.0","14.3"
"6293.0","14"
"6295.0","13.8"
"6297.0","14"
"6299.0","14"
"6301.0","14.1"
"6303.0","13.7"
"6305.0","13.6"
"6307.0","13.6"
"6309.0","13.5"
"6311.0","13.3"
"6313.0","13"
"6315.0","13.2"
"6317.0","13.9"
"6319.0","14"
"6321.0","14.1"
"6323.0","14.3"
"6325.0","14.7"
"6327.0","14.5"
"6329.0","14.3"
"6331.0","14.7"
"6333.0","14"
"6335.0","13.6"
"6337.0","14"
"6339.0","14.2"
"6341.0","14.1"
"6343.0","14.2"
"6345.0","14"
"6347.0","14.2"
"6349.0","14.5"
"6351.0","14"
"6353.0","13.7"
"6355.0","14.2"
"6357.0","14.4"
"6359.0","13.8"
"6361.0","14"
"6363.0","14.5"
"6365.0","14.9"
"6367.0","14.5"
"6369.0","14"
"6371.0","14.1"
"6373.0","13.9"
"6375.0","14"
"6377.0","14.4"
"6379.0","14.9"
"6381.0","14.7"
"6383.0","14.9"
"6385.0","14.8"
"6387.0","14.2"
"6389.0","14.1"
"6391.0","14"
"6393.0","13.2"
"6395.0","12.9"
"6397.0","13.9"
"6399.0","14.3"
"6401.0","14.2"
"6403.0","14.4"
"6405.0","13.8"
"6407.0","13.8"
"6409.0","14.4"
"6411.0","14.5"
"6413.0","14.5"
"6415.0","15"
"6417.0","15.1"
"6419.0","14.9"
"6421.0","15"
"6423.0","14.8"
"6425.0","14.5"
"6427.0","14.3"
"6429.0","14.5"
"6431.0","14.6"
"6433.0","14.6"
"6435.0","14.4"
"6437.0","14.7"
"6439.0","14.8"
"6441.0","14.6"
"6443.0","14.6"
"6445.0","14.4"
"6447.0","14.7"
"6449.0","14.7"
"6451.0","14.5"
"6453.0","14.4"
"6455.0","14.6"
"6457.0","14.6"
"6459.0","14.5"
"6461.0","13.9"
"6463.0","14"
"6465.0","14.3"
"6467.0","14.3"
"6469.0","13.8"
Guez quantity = 1.15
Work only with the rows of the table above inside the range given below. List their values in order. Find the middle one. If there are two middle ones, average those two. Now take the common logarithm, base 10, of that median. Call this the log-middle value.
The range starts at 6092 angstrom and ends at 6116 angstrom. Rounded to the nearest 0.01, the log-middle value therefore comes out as 1.13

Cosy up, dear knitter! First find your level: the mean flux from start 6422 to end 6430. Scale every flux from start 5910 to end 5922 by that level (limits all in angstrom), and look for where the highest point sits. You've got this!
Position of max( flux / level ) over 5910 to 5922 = 5921.0 angstrom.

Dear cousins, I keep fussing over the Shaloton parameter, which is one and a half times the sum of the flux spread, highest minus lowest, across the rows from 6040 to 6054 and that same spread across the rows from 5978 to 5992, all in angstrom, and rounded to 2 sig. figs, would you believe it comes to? 3.9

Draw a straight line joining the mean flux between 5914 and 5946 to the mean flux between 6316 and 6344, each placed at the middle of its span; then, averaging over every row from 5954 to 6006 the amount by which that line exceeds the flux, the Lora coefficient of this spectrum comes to 0.63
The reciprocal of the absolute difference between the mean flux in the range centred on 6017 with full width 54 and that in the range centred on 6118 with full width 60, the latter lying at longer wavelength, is 4.30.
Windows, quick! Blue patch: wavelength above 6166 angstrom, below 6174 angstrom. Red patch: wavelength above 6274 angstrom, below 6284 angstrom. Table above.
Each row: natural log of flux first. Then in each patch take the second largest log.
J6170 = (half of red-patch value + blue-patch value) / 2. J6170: 1.96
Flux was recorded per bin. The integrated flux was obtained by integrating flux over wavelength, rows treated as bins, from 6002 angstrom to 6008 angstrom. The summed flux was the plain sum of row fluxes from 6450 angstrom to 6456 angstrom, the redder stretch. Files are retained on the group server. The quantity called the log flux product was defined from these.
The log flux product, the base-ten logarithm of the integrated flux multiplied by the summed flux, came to 3.55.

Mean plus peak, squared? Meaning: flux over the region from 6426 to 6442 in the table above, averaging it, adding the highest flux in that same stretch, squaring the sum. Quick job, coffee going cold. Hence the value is 862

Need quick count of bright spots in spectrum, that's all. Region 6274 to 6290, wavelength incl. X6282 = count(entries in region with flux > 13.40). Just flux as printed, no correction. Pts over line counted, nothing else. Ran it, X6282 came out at 8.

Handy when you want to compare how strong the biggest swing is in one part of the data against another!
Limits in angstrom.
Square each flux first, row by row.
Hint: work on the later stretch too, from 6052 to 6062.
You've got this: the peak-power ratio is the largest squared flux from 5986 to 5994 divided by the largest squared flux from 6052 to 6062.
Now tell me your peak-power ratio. 1.09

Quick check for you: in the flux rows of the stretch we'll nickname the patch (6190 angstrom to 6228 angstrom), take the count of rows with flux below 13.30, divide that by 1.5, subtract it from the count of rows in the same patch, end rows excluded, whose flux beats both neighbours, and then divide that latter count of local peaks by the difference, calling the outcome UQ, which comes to 6.00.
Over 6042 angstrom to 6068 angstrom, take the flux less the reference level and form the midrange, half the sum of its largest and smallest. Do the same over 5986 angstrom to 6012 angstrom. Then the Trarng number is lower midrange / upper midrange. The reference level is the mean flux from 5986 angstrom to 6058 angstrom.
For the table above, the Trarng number -0.36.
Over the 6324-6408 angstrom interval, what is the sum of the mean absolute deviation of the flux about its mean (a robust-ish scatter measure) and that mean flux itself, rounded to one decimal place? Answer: 14.5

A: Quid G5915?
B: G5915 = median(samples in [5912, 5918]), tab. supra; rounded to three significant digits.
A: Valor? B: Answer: 13.4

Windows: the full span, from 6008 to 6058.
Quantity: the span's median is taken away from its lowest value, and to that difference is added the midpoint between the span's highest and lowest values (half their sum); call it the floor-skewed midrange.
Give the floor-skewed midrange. 13.15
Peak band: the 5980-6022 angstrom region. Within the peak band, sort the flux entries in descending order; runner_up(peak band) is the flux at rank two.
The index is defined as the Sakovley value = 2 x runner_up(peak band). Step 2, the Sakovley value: 29.2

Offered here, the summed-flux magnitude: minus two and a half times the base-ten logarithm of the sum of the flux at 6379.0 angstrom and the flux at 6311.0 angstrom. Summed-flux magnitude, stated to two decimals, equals -3.63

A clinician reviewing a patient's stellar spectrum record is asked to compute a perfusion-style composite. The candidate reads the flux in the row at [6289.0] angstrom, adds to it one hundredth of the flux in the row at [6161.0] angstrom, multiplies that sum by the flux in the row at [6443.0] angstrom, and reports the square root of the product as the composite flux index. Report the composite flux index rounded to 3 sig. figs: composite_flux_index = 14.4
